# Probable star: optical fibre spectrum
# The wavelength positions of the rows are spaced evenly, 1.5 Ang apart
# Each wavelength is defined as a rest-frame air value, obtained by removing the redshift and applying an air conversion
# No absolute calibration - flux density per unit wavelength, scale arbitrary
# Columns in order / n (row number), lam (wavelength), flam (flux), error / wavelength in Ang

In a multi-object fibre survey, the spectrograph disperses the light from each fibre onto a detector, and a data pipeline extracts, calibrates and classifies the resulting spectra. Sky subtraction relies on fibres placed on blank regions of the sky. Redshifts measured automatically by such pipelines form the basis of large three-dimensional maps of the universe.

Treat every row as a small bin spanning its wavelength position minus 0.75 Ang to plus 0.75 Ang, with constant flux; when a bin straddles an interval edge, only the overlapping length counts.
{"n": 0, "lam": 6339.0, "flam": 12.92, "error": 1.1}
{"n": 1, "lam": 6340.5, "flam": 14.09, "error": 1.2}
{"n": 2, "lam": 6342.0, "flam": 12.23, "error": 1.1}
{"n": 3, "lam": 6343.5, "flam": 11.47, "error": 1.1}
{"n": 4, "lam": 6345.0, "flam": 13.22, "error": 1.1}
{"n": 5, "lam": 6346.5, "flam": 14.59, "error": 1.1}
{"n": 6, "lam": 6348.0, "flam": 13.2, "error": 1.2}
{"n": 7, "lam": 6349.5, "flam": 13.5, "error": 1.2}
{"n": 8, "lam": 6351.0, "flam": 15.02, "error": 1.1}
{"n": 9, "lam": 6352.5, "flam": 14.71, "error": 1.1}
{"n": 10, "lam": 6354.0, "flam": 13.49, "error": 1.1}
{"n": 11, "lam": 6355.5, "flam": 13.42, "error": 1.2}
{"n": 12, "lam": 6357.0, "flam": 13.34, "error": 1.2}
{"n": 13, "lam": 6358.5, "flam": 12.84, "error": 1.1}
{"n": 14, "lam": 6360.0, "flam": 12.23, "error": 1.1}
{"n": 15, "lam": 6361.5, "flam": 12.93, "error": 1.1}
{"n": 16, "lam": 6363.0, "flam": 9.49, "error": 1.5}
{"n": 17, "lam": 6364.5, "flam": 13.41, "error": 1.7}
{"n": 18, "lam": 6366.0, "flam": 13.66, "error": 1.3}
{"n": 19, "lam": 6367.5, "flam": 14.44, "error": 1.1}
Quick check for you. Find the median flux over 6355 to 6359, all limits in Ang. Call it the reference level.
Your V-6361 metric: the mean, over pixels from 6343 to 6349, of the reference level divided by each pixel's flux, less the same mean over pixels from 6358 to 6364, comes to -0.12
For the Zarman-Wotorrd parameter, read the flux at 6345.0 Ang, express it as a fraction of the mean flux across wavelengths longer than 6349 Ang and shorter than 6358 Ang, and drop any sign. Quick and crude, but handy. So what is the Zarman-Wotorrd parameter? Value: 0.95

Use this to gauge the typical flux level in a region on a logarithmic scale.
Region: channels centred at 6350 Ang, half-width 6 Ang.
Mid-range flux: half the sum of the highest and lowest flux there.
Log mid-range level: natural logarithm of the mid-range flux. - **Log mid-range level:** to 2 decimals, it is 2.65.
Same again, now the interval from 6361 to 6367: 2.45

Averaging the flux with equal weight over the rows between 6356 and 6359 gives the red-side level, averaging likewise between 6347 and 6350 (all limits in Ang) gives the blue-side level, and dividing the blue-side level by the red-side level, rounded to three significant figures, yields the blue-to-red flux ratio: 1.02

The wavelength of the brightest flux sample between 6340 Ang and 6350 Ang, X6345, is 6346.5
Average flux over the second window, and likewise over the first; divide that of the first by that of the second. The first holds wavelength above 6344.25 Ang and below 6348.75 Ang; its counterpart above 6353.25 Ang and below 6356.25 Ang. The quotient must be 1.02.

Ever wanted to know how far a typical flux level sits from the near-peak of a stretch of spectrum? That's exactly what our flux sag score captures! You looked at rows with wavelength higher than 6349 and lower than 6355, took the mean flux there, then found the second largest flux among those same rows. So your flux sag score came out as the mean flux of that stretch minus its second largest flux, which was -0.5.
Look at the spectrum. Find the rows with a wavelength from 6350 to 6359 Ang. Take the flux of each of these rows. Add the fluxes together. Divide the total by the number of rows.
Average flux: 13.8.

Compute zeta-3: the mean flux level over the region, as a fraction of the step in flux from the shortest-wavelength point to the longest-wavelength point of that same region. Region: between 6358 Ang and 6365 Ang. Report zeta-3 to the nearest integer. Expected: 21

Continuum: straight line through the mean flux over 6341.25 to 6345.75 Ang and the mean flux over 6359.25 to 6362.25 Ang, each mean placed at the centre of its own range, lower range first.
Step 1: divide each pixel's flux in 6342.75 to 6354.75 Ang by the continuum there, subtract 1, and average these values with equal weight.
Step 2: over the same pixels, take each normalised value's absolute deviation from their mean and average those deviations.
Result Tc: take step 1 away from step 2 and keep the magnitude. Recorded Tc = 0.035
